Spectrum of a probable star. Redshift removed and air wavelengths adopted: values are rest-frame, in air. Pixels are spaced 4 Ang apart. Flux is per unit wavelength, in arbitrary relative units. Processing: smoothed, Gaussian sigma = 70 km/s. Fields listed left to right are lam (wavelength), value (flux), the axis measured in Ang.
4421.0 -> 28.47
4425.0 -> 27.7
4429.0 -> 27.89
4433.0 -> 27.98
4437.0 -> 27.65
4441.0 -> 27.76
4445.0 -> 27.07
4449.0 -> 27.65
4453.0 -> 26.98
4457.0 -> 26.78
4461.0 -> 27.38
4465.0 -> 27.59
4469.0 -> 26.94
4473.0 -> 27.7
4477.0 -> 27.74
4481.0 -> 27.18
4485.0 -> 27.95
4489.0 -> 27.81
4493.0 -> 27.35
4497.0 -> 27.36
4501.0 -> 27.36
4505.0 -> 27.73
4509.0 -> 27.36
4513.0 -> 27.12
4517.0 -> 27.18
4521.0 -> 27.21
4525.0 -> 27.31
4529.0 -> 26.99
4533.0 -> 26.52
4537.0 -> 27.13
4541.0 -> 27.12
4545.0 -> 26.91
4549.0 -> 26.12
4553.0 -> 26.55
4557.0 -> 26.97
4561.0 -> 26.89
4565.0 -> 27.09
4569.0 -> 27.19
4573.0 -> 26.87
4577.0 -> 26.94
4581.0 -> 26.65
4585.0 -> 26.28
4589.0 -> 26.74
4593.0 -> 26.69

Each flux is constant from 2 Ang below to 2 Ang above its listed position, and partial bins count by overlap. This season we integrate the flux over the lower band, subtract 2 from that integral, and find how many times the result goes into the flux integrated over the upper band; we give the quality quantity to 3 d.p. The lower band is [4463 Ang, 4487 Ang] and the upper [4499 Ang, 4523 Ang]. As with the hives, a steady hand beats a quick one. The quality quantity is 0.996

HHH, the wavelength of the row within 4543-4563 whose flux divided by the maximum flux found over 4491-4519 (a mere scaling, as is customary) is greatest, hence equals 4557.0 Ang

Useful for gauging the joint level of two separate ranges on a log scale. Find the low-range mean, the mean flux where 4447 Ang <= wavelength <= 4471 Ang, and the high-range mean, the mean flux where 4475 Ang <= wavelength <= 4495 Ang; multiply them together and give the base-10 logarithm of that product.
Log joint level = 2.88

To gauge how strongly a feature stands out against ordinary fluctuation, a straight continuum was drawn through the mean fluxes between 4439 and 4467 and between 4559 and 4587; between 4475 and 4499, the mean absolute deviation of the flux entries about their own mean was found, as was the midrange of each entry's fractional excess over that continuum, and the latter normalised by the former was 0.050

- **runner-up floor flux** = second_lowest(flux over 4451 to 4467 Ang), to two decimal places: 26.98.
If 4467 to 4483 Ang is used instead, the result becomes 27.18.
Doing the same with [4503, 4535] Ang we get 26.99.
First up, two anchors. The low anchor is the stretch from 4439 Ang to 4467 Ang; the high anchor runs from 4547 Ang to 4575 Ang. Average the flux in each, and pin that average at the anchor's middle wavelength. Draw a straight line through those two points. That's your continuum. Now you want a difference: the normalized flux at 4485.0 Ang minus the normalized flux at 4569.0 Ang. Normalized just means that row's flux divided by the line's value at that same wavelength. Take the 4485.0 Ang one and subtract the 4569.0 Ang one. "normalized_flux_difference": 0.013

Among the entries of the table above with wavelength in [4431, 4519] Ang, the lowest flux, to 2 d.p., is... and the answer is 26.78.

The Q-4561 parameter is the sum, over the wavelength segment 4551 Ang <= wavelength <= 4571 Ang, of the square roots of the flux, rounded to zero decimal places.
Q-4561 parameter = 26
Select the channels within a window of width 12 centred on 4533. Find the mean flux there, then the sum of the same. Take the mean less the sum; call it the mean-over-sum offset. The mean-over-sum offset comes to -54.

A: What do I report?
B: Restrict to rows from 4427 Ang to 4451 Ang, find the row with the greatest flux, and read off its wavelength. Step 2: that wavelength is 4433.0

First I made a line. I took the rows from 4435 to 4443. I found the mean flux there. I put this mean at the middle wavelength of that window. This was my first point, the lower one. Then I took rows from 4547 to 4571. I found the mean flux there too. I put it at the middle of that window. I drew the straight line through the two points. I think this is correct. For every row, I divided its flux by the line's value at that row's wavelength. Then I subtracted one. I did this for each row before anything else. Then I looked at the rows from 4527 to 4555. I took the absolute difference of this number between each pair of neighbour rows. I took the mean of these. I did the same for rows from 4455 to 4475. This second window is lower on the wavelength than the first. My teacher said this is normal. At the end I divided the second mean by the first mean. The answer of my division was 1.34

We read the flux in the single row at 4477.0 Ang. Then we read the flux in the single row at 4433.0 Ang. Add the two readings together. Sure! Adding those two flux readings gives 55.7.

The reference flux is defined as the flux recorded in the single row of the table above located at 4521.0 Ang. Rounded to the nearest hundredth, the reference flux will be 27.21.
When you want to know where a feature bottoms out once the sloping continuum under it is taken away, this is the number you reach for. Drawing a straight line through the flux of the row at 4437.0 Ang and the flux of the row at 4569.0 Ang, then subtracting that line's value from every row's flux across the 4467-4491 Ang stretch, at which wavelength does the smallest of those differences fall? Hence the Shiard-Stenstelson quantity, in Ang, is 4469.0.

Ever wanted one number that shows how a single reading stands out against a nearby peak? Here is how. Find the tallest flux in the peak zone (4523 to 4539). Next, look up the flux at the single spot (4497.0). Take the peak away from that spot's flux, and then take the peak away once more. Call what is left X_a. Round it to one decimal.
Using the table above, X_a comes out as -27.3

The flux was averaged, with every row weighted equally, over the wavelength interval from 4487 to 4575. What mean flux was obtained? 27.10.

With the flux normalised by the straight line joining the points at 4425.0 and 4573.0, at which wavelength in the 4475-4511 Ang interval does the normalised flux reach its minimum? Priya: 4481.0 Ang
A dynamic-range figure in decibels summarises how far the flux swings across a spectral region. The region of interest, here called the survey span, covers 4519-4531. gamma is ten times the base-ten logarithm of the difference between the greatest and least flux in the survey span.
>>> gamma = -4.9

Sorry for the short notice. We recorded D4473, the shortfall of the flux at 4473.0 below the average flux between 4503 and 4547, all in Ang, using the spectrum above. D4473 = -0.56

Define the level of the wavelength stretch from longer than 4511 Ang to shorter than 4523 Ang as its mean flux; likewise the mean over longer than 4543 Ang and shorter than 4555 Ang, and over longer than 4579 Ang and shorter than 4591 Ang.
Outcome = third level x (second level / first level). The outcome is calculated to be 25.9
